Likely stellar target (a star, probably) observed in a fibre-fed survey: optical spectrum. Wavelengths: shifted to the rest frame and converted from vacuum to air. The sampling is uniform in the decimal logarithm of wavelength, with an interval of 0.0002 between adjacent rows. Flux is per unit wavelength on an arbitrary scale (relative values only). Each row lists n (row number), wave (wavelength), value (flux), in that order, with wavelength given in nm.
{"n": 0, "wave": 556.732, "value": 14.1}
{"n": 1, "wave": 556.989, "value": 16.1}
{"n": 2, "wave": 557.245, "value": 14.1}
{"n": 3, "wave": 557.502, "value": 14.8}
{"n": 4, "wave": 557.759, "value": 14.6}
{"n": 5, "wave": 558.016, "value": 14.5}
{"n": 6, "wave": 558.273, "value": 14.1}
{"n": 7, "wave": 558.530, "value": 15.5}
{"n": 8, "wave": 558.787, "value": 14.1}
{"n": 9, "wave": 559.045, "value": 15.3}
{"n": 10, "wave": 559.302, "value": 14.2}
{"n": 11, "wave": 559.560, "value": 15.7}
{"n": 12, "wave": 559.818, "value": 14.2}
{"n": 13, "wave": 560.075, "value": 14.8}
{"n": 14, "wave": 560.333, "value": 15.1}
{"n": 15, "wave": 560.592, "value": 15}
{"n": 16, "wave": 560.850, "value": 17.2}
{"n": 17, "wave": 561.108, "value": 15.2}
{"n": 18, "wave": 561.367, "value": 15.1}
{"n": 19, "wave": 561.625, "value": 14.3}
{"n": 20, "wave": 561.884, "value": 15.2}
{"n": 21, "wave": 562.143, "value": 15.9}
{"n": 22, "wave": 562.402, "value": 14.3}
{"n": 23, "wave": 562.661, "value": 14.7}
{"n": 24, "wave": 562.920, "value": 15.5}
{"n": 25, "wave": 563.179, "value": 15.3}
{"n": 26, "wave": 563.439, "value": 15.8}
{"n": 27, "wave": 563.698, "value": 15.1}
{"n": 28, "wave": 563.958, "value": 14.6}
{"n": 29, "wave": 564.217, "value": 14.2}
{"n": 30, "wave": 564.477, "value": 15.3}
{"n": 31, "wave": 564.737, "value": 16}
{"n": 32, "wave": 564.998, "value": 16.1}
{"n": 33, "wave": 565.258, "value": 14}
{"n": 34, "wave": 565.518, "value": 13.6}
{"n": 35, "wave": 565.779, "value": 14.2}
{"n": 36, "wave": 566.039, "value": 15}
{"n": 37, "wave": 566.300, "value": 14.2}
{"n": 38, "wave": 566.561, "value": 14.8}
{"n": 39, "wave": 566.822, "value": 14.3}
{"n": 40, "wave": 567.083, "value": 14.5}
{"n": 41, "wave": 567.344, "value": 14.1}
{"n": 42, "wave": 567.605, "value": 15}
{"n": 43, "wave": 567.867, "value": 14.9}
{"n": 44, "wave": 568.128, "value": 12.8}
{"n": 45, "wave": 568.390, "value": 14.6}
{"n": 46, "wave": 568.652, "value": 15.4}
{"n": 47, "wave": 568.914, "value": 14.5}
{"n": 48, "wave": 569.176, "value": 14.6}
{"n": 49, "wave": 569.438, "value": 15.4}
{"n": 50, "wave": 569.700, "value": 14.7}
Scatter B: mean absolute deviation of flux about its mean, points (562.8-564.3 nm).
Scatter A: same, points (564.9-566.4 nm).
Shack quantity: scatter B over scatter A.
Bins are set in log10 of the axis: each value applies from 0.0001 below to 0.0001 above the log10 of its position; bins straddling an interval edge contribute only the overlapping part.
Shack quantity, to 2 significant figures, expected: 0.66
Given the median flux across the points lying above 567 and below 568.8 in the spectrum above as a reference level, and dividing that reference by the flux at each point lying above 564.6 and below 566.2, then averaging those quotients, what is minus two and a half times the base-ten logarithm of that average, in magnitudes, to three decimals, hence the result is 0.011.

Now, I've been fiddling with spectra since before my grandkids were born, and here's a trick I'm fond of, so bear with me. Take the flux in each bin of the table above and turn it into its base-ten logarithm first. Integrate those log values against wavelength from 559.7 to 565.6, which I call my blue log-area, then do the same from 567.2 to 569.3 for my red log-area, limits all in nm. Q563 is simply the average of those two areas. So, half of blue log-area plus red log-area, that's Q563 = 4.7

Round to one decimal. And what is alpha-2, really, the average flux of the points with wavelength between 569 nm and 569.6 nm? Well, 15.0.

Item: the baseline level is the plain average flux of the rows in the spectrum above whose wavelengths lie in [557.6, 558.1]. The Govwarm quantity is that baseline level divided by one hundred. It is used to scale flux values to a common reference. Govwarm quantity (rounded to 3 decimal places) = 0.146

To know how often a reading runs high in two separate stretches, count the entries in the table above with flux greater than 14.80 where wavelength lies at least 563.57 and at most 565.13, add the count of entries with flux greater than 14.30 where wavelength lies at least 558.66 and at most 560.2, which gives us 7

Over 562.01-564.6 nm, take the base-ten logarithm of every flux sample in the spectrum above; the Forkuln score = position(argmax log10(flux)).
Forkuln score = 562.143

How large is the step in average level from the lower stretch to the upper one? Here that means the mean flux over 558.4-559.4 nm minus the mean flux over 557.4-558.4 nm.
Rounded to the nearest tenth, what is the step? 0.3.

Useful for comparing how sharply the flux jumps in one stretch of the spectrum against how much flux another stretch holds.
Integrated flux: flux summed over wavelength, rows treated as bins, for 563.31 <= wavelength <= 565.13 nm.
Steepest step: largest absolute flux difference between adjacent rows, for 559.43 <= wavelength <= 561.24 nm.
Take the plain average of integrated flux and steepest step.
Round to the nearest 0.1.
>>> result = 15.0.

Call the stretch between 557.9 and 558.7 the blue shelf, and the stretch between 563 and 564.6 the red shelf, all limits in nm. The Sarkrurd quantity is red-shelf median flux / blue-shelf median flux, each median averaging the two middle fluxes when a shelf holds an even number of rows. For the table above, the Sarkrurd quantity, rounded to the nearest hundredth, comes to 1.05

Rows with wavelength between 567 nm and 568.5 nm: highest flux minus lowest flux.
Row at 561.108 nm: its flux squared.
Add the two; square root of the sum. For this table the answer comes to 15.3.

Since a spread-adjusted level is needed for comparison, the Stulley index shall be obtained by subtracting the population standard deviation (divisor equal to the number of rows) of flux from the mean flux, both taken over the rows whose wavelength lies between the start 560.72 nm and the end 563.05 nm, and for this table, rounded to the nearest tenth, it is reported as 14.4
